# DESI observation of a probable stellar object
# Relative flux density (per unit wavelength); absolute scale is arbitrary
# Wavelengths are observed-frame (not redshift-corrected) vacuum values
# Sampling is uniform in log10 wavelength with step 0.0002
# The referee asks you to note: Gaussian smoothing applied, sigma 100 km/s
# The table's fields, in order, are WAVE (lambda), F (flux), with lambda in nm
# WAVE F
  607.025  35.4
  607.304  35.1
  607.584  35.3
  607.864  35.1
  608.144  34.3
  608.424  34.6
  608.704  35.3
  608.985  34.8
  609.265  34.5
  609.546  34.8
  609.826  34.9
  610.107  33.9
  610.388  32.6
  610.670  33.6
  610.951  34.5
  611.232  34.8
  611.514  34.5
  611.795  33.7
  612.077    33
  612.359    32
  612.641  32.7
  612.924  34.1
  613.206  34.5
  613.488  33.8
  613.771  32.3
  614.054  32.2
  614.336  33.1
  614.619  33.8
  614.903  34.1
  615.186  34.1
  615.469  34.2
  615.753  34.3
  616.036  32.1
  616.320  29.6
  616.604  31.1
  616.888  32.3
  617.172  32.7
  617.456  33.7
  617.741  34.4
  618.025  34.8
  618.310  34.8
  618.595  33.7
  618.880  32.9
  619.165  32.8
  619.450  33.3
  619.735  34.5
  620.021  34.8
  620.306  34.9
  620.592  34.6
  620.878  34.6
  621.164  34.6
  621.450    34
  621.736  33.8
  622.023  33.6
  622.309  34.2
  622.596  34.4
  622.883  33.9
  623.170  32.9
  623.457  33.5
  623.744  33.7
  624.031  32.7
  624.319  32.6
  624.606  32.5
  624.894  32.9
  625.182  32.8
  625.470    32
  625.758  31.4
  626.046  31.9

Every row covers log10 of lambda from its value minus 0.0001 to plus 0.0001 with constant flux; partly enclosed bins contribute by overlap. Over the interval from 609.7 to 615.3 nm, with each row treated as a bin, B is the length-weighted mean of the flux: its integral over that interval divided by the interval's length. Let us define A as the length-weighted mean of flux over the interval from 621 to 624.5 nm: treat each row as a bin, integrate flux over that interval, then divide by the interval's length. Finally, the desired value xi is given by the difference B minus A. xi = -0.1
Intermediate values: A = 33.7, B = 33.6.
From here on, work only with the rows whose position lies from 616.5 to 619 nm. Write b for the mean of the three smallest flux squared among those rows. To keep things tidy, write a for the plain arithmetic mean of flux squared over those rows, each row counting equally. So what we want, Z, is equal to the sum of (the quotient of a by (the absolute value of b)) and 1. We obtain 2.09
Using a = 1115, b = 1027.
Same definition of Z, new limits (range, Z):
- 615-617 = 2.11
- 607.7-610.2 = 2.03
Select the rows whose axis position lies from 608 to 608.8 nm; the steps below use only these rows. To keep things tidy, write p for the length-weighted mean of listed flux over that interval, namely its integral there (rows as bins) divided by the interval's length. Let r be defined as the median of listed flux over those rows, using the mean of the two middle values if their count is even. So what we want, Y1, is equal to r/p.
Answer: 1.00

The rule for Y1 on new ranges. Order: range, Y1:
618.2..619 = 1.00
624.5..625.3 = 1.00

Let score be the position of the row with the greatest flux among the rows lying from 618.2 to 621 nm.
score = 620.306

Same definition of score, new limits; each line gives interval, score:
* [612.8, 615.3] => 613.206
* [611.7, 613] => 612.924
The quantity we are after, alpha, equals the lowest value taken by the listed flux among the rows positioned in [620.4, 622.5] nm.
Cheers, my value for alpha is 33.6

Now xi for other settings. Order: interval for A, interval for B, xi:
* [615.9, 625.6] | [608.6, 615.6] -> 0.4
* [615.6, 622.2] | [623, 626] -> -0.9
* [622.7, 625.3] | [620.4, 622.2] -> 1.1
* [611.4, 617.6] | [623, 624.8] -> -0.1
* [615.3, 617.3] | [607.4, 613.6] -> 1.8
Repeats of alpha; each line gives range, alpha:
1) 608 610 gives 34.3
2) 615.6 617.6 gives 29.6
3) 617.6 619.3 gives 32.8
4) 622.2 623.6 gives 32.9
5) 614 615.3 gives 32.2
